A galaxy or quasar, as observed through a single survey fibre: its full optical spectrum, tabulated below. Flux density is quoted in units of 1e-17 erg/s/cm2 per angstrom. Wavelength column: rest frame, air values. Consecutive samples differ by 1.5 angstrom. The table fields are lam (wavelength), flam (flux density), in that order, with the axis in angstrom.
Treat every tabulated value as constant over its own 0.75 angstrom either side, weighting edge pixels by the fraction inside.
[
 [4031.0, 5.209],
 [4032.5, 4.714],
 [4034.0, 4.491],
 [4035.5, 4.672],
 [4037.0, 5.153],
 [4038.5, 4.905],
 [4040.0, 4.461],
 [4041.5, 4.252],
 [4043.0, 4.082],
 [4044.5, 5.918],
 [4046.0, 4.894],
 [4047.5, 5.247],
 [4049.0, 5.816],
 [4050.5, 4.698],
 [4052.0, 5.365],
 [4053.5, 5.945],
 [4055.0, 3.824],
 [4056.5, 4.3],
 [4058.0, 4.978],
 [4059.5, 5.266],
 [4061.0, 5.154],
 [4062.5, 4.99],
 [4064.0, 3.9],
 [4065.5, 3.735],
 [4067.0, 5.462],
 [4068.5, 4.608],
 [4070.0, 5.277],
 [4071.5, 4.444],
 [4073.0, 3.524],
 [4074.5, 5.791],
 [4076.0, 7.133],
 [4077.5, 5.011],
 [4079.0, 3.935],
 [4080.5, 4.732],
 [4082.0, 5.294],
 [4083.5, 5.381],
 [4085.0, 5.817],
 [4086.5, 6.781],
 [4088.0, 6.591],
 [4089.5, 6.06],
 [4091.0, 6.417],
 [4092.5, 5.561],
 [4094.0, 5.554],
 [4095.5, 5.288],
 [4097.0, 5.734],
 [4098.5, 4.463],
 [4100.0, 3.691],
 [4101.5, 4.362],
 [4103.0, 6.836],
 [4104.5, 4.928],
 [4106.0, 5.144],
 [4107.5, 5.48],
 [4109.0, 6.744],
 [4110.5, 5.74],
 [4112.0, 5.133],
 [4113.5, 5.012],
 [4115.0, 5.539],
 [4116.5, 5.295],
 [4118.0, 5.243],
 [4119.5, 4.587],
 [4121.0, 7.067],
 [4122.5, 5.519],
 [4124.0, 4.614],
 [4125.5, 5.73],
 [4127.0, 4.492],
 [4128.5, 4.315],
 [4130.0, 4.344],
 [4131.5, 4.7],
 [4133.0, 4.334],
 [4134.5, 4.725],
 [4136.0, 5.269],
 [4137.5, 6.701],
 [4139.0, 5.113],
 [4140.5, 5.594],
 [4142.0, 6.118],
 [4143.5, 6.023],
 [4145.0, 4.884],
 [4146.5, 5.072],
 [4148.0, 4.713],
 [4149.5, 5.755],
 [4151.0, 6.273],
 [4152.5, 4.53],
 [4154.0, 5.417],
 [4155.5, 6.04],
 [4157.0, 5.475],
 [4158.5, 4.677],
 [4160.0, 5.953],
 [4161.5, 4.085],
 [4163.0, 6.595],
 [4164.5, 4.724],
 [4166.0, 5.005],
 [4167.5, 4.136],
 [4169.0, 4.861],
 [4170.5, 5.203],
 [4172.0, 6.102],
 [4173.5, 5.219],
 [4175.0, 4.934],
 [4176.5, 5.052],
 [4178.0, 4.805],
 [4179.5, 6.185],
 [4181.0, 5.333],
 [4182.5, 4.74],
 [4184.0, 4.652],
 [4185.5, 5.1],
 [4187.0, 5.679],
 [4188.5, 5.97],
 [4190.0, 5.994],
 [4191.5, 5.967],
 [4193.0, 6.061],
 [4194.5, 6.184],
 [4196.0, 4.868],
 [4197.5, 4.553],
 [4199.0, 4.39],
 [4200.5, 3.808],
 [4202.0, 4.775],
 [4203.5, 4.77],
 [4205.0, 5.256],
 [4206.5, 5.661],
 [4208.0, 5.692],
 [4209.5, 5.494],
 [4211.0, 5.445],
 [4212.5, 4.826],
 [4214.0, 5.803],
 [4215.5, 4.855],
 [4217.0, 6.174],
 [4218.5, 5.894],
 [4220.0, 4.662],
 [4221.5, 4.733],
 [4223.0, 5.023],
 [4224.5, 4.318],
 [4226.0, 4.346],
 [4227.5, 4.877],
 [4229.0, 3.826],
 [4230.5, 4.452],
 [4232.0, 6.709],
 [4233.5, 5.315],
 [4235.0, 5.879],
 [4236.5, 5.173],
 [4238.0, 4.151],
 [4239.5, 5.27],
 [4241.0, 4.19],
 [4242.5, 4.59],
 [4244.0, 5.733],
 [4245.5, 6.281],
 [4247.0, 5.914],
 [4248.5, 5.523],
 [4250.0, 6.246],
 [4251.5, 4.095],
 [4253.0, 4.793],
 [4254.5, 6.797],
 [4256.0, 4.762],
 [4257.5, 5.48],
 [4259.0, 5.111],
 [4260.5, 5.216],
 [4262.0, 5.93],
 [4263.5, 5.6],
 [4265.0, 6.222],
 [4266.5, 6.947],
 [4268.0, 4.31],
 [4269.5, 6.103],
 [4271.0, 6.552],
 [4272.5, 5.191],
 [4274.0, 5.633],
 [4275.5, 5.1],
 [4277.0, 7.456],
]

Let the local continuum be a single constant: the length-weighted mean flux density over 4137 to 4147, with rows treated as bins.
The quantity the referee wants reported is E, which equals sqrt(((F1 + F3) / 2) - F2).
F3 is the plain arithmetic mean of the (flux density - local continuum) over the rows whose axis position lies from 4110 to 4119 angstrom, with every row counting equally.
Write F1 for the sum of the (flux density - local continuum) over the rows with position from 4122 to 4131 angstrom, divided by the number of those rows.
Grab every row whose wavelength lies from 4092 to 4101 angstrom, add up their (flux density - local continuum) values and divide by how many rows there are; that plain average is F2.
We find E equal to 0.2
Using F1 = -0.8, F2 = -0.6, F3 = -0.3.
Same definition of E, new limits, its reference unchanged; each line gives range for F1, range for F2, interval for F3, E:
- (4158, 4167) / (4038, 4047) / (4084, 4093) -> 1.0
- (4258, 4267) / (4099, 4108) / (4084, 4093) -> 1.0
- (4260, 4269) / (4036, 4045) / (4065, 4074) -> 0.6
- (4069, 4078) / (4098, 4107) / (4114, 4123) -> 0.7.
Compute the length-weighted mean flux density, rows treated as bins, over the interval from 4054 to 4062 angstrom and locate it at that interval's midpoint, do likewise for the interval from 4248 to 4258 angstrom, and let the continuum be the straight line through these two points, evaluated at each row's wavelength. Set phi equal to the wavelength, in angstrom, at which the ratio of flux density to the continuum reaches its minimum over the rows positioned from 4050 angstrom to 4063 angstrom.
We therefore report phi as 4055.0 angstrom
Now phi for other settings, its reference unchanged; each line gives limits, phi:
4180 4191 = 4184.0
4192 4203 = 4200.5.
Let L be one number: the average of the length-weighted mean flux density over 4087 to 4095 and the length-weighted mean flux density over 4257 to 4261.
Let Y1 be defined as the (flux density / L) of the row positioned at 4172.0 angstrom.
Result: 1.08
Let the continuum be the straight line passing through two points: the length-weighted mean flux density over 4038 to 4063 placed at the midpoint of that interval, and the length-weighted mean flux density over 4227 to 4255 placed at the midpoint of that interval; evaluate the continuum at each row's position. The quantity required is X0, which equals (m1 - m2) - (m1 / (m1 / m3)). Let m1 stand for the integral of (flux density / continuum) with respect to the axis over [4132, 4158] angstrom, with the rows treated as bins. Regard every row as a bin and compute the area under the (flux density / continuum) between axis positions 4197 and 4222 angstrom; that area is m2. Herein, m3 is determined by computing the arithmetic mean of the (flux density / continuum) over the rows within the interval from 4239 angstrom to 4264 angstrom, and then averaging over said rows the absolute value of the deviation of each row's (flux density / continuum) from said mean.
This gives 2.8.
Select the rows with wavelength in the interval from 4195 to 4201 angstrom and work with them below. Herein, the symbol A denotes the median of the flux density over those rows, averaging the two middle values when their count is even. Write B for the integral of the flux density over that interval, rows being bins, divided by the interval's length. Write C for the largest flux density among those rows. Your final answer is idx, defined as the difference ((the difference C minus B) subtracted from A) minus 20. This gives -15.9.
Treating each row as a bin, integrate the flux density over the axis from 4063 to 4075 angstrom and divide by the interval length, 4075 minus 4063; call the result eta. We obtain 4.58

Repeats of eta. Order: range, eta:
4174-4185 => 5.10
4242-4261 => 5.44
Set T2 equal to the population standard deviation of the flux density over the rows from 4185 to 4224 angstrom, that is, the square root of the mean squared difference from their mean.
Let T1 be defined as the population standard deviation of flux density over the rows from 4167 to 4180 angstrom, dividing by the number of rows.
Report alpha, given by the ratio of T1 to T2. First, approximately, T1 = 0.60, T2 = 0.63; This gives 0.96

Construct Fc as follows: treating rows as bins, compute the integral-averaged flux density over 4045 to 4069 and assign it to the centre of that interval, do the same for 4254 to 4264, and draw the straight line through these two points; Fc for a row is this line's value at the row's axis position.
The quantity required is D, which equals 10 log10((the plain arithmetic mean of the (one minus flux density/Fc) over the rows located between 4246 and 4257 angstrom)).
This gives -20.1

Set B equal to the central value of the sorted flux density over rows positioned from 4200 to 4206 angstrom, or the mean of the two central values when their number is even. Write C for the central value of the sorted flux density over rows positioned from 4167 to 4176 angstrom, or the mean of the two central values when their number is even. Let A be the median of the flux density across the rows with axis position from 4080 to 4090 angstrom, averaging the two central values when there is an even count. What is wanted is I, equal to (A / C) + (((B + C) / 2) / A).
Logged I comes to 1.99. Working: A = 5.8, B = 4.77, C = 5.1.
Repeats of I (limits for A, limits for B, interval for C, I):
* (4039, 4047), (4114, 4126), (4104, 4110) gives 2.04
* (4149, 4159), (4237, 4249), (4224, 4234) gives 2.13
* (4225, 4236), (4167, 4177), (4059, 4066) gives 2.01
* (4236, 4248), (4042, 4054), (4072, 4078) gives 1.99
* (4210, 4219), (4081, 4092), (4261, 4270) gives 2.01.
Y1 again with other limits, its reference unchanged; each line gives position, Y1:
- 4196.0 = 0.86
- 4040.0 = 0.79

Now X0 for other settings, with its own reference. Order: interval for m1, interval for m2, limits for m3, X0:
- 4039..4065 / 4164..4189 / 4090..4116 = 0.4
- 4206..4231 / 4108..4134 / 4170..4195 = -2.5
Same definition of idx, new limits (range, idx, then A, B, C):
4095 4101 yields -16.1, 4.88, 4.8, 5.734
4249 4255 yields -15.8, 5.52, 5.4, 6.797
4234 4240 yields -15.5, 5.22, 5.1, 5.879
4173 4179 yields -15.2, 4.99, 5.0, 5.219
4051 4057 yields -16.2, 4.83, 4.9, 5.945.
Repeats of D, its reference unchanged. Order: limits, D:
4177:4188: -18.5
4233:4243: -10.2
